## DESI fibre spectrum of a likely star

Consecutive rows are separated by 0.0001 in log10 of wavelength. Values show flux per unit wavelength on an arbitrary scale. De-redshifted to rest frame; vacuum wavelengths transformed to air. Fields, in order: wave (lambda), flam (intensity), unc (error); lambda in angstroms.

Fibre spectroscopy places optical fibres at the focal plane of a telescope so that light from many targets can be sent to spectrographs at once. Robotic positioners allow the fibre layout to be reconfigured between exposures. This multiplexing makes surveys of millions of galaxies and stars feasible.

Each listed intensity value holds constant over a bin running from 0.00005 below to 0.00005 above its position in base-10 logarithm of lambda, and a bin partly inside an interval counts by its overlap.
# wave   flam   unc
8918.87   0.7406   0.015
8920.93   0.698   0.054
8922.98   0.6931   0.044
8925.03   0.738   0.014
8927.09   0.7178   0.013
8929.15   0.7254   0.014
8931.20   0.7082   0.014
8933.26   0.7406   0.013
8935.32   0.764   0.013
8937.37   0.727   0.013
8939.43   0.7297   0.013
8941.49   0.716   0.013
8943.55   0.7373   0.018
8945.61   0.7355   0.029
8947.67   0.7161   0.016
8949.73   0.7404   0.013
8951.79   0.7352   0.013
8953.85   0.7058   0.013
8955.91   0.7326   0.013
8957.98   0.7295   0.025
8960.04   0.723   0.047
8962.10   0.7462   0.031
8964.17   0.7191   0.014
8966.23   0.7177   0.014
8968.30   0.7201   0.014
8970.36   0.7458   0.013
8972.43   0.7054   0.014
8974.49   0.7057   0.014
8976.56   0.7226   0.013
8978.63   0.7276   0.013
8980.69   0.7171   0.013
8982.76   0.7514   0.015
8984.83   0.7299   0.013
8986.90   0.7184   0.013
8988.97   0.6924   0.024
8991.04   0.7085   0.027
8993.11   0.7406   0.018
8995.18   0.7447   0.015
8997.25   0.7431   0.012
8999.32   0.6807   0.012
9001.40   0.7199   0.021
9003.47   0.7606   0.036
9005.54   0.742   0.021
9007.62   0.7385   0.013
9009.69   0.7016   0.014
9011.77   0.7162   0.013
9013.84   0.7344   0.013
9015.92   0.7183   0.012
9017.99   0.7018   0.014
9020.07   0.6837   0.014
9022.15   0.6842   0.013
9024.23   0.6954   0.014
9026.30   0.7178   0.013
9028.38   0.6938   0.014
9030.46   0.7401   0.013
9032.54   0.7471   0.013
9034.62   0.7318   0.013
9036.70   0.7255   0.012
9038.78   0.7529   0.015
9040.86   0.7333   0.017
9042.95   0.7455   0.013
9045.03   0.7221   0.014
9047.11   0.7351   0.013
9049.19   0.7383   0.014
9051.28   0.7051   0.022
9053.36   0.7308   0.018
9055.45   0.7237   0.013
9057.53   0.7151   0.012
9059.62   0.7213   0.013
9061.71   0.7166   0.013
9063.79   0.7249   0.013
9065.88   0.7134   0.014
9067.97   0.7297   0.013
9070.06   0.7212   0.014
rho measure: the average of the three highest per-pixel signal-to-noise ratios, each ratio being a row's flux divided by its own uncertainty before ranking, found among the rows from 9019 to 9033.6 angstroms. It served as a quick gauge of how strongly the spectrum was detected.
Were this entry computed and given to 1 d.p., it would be 56.5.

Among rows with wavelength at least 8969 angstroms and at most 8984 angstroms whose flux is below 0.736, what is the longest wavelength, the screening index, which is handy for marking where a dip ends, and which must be 8980.69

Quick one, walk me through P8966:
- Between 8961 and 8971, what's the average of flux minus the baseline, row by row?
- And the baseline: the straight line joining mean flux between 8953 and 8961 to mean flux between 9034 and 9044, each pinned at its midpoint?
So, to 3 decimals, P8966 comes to 0.005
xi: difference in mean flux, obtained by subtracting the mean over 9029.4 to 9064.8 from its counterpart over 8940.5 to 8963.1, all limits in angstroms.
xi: -0.001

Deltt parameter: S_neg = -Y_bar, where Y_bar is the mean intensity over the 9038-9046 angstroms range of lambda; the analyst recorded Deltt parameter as -0.738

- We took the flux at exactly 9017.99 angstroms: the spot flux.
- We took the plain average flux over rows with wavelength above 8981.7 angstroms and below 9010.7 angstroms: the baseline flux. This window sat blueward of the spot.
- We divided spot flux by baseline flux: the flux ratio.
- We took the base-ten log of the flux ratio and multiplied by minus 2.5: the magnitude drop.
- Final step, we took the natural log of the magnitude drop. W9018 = -3.3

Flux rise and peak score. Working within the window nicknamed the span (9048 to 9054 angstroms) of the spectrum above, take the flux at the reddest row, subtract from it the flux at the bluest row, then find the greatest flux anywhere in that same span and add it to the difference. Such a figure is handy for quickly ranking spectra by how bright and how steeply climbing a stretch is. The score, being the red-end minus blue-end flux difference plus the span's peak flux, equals 0.731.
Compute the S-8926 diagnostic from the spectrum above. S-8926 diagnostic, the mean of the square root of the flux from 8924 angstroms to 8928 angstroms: 0.853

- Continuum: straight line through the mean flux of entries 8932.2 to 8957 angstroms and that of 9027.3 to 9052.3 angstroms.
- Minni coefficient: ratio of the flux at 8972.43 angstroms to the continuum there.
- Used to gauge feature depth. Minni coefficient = 0.96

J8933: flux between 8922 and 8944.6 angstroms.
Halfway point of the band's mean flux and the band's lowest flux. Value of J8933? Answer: 0.710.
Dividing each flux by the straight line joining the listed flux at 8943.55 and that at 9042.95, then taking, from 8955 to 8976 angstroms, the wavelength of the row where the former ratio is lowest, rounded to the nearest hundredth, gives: 8972.43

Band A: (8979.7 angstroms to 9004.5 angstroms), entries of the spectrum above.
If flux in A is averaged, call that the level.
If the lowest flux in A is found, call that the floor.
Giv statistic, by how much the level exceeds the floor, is 0.045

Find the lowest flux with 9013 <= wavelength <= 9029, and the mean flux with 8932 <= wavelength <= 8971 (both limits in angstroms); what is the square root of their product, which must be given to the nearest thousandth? 0.707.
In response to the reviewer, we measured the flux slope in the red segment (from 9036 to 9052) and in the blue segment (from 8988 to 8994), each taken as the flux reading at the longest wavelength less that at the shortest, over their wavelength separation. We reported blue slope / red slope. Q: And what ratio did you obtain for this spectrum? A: -8.3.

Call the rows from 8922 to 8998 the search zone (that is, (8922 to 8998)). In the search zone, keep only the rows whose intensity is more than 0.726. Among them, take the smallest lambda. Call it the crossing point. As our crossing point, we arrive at 8925.03 angstroms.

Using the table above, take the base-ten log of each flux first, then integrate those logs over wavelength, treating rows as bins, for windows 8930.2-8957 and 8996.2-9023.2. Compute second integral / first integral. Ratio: 1.06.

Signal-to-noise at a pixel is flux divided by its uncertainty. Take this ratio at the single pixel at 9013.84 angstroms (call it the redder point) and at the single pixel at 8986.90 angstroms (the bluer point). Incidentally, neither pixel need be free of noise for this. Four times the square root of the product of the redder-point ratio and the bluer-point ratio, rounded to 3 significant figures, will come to 223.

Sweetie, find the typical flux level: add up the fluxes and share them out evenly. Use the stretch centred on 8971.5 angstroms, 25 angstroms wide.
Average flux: 0.725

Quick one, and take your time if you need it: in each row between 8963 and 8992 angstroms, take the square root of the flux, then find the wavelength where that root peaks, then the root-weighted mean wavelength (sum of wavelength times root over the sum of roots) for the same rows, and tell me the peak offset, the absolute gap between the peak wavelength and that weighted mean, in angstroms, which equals 5.2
